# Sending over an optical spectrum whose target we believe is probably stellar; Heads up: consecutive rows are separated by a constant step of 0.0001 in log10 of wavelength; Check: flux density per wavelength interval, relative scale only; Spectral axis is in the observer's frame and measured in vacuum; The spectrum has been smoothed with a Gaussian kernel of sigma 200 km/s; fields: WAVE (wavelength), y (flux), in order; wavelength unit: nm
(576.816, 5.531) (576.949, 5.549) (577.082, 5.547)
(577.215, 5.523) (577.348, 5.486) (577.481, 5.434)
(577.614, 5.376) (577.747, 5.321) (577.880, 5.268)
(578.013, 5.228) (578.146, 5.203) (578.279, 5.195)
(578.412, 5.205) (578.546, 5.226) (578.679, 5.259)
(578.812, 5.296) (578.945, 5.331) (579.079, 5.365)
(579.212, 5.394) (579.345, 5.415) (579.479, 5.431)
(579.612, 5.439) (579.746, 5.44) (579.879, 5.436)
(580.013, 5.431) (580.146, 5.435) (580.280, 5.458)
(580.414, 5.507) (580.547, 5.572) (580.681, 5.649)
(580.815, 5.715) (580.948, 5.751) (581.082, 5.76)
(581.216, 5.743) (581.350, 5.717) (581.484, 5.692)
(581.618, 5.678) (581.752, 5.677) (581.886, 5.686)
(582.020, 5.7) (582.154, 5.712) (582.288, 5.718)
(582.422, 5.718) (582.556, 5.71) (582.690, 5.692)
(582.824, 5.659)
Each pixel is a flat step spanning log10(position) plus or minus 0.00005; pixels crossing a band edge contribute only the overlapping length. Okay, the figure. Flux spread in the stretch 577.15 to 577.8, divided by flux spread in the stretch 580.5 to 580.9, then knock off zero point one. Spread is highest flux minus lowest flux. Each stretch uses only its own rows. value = 1.3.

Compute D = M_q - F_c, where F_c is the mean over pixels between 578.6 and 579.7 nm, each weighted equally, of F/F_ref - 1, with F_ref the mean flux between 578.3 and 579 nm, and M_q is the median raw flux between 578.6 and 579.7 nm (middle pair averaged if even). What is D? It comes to 5.36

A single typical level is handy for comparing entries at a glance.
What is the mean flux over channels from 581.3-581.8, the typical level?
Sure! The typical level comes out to 5.69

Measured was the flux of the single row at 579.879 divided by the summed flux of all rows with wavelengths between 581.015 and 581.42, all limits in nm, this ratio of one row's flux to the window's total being 0.316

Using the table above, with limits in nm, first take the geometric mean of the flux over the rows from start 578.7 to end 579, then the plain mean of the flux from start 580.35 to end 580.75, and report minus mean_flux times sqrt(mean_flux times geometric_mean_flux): -30.4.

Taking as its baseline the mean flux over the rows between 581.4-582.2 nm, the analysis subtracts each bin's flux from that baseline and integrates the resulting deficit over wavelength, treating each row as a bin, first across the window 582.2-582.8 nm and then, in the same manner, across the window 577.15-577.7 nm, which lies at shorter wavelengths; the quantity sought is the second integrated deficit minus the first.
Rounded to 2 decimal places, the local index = 0.14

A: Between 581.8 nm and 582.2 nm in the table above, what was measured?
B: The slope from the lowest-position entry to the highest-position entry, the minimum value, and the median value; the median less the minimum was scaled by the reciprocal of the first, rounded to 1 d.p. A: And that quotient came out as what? 0.1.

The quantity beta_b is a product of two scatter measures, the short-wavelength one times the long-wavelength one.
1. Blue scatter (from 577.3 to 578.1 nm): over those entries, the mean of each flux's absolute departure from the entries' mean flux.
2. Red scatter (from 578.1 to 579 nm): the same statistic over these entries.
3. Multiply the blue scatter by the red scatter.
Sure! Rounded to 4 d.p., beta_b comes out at 0.0034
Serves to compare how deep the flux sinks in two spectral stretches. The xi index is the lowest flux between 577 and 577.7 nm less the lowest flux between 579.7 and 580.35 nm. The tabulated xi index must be -0.1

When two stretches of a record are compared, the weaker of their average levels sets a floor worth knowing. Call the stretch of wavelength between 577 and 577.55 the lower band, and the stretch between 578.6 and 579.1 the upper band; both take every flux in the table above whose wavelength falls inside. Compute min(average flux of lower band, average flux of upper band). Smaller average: 5.3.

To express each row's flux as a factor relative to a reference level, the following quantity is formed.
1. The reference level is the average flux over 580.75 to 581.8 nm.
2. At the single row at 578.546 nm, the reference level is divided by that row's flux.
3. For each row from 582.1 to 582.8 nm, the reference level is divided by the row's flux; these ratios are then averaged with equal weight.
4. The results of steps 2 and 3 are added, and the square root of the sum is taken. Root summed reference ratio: 1.45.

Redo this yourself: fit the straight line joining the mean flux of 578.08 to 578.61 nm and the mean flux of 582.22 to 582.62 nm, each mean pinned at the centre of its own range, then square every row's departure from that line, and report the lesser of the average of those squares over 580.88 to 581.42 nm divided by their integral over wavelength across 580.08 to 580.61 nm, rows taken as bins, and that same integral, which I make 0.0013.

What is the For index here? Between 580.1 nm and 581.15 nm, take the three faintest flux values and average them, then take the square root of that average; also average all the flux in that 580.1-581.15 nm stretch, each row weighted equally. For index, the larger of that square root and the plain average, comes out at 5.61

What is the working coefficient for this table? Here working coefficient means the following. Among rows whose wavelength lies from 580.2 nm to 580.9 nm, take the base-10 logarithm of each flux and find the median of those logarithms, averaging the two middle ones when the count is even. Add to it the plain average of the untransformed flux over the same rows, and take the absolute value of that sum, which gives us 6.33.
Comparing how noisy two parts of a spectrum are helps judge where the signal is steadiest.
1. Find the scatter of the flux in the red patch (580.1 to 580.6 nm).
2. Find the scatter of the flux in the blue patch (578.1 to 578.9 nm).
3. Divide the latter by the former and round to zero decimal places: 1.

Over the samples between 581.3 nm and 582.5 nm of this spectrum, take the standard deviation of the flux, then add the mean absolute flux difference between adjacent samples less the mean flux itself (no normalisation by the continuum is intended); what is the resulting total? -5.7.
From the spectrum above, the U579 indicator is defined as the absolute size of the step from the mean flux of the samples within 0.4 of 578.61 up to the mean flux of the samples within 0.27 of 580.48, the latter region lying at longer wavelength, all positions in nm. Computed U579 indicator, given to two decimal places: 0.29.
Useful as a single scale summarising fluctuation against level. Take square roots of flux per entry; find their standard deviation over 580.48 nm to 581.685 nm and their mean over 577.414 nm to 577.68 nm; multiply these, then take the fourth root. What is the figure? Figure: 0.41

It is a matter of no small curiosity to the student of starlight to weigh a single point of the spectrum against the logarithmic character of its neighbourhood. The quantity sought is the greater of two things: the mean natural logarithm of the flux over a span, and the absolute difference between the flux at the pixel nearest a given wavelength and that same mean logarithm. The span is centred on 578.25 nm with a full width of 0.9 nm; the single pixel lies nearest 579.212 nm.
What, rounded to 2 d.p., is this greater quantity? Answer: 3.74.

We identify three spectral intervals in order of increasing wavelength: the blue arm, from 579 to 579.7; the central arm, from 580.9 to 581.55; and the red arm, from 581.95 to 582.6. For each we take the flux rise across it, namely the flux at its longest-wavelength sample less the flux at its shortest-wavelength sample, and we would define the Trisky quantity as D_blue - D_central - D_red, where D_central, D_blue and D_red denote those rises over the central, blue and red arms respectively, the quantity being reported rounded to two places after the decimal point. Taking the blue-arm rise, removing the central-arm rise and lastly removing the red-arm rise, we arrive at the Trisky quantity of 0.12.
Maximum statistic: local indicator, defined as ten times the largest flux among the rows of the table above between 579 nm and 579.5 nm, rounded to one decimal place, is 54.3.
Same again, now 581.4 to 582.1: 57.0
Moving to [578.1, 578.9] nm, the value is 53.0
